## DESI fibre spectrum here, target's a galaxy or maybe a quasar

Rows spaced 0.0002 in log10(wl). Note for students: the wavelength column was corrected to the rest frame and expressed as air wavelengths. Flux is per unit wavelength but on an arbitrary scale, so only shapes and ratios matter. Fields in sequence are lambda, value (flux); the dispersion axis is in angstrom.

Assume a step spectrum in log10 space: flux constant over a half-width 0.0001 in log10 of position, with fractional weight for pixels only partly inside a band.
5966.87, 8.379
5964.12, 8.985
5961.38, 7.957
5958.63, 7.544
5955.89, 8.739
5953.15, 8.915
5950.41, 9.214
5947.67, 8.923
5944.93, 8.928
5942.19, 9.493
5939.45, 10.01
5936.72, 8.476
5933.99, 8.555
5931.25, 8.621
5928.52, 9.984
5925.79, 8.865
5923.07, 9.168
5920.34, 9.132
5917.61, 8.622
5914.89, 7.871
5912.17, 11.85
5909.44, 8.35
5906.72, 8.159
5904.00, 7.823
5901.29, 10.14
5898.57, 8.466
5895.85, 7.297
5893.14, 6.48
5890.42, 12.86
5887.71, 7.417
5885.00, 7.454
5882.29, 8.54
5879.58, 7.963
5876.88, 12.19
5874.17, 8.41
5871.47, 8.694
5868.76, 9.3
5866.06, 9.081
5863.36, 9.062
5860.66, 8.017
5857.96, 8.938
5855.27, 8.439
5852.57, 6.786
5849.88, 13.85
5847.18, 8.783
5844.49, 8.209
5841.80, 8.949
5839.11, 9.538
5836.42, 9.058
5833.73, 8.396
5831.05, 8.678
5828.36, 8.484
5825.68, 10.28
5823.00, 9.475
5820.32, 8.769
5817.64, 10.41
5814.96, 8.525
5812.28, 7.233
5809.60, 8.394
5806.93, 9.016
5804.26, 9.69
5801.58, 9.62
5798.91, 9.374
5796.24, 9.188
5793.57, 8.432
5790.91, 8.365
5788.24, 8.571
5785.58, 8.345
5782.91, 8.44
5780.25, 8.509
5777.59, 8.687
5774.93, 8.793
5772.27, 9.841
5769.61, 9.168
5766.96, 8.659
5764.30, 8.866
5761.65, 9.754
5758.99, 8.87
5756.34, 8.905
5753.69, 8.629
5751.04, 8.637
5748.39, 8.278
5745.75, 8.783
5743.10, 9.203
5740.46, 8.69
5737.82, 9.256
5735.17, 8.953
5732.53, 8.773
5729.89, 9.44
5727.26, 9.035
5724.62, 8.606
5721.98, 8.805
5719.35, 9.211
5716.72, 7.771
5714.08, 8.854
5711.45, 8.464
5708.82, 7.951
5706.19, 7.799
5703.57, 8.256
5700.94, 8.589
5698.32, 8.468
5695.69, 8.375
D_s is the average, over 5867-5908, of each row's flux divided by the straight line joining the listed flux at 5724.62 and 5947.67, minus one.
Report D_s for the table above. -0.010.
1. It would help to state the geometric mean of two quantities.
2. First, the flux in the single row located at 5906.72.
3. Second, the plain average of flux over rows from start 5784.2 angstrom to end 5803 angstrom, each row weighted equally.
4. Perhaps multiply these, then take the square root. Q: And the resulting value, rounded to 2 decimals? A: 8.49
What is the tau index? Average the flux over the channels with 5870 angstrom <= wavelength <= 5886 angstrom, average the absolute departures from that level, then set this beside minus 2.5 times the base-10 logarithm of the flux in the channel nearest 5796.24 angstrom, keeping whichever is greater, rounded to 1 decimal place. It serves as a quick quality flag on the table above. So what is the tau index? 1.1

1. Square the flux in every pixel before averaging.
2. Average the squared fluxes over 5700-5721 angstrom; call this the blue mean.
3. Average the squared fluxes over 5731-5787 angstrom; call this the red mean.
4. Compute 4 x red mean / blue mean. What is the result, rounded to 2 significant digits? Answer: 4.5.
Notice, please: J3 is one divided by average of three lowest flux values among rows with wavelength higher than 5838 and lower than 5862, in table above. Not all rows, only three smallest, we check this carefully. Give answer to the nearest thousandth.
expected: 0.130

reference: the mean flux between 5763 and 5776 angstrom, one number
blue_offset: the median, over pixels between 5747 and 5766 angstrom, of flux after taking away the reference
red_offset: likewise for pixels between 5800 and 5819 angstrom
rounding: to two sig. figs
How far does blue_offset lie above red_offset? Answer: -0.15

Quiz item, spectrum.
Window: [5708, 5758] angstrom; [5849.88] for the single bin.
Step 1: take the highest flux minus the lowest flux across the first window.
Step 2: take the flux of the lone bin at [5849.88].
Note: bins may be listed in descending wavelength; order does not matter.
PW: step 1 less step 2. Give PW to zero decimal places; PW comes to -12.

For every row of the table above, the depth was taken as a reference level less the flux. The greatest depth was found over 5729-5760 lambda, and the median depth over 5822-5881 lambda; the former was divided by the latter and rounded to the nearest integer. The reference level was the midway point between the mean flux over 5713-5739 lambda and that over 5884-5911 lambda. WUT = -2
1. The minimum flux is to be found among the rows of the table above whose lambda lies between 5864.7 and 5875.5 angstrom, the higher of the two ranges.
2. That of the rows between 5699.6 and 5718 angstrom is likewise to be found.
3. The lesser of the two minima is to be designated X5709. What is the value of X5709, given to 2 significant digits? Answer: 7.8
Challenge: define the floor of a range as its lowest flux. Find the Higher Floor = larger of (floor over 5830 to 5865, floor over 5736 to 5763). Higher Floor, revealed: 8.28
